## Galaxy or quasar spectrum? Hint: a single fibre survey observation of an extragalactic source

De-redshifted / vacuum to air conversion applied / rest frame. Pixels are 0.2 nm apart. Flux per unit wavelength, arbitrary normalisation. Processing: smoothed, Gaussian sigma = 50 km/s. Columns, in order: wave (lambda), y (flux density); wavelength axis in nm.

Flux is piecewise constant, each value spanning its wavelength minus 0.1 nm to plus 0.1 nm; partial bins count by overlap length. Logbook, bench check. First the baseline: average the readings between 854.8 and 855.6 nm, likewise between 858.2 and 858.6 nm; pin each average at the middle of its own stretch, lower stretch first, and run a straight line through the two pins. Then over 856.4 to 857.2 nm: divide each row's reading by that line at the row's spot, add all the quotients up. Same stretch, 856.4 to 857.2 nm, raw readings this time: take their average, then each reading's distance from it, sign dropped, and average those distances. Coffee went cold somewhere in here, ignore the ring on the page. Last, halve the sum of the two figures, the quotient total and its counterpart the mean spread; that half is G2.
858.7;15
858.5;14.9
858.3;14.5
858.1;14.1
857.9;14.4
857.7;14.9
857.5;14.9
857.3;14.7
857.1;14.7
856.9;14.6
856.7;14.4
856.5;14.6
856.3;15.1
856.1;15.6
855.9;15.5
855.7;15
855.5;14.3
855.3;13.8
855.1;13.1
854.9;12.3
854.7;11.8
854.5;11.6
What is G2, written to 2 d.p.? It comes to 2.12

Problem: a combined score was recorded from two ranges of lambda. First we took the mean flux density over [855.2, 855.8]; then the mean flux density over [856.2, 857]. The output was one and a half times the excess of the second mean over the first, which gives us 0.46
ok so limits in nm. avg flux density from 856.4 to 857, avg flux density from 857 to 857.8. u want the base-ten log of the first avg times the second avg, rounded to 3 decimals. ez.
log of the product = 2.333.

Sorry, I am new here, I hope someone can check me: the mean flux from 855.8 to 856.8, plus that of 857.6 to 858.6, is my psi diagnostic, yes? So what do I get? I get 29.6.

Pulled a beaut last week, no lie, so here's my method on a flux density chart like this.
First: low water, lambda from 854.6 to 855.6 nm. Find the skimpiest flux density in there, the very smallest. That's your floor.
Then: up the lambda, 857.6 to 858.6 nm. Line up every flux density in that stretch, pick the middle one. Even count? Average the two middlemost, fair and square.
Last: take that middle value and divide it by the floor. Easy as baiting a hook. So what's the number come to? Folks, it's 1.23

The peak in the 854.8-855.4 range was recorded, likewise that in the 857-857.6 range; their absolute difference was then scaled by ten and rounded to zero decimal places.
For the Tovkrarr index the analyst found 11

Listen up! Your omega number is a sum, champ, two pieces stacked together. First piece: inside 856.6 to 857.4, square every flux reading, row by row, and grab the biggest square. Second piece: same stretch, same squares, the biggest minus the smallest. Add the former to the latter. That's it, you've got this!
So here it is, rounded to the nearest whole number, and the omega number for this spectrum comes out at 225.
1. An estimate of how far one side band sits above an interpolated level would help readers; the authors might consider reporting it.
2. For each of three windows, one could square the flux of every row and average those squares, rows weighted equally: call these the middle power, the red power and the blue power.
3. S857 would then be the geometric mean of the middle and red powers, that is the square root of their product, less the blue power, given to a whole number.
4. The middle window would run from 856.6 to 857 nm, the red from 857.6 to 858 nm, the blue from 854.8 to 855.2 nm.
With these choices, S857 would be 51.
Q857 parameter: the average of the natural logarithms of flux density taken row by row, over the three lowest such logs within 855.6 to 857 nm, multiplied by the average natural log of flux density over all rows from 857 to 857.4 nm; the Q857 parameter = 7.19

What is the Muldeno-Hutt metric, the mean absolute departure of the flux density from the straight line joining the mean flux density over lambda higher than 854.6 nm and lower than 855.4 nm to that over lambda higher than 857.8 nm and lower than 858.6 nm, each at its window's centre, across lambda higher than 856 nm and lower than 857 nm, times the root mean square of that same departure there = 1.9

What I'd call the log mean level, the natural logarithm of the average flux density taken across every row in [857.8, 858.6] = 2.67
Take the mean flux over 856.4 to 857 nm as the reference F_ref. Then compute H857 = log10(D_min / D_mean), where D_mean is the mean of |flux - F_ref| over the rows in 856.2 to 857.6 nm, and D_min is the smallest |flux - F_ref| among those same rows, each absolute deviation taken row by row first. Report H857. -0.517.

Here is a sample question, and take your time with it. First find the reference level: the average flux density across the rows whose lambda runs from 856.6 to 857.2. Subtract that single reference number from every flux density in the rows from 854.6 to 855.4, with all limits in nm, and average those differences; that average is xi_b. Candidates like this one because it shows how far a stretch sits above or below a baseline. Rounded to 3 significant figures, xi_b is -1.82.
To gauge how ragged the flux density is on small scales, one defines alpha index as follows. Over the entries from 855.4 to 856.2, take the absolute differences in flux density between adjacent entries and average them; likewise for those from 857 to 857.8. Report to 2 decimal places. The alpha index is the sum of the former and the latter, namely 0.50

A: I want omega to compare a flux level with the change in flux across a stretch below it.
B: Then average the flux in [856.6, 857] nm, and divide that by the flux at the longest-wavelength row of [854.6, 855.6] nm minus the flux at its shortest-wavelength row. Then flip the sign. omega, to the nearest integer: -6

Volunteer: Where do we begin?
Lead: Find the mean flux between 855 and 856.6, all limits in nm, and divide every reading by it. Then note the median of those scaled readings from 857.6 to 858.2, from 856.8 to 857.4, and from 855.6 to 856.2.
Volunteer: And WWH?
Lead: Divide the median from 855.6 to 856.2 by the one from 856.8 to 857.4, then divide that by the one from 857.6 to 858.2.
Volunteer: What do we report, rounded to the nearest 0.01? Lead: 1.07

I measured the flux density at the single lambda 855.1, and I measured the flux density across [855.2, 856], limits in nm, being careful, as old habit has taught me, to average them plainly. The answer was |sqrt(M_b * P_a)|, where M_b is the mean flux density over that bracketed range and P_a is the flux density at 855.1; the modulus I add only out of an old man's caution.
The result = 13.9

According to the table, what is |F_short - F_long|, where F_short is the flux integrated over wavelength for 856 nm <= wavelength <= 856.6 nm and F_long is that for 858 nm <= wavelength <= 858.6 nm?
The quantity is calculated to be 0.4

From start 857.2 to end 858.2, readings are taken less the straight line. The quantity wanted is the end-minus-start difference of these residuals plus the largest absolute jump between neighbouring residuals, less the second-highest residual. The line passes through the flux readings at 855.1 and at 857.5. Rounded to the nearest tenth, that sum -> -0.5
